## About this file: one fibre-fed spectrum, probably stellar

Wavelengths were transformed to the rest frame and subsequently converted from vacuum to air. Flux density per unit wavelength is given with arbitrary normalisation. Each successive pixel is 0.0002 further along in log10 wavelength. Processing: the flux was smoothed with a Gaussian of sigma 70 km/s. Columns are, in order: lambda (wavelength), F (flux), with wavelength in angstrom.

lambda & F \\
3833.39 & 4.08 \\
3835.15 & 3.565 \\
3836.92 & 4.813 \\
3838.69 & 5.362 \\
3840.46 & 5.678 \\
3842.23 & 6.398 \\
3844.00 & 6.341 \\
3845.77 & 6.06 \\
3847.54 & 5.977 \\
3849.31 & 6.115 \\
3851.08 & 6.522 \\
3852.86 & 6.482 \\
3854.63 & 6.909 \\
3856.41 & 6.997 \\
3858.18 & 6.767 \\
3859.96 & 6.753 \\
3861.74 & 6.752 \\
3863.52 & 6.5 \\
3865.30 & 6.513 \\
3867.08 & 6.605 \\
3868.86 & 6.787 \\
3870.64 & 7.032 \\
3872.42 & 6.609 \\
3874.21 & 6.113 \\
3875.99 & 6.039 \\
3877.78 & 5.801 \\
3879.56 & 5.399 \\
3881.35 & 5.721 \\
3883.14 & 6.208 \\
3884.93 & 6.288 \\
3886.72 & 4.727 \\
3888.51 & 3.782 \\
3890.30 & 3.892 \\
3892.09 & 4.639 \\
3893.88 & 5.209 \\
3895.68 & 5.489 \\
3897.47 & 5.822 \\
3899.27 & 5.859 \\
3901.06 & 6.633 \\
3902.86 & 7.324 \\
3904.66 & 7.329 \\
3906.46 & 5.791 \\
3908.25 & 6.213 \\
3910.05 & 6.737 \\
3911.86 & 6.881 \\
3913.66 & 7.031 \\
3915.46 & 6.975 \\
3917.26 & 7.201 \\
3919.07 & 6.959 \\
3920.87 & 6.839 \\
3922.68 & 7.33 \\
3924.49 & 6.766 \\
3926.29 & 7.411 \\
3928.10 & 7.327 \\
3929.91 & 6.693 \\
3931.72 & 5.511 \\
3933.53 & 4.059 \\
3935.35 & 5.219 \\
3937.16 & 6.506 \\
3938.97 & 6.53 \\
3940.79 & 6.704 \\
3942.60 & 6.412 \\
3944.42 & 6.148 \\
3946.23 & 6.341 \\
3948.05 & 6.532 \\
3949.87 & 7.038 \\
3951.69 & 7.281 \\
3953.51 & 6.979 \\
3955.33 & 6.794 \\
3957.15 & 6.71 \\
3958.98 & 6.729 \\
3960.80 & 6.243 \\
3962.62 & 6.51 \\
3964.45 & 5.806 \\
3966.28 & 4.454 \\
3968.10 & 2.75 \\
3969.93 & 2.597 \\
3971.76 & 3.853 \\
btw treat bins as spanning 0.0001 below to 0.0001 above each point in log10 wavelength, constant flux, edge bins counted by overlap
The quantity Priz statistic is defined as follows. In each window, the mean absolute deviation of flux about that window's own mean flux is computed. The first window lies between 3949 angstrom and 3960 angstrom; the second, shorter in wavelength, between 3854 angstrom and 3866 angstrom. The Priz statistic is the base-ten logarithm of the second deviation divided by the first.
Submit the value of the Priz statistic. -0.12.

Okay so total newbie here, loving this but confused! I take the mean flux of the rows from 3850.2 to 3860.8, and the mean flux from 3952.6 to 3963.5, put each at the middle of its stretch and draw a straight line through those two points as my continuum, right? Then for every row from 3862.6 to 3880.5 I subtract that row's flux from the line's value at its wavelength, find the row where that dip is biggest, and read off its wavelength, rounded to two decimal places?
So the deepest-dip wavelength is 3879.56 angstrom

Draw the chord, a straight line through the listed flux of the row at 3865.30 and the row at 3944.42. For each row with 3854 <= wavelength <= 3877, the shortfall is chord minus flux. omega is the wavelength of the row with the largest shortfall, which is 3875.99 angstrom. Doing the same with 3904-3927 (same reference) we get 3906.46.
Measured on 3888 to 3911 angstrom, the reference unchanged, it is 3888.51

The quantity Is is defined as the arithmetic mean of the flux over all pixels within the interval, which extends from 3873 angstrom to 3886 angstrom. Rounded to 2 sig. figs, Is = 5.9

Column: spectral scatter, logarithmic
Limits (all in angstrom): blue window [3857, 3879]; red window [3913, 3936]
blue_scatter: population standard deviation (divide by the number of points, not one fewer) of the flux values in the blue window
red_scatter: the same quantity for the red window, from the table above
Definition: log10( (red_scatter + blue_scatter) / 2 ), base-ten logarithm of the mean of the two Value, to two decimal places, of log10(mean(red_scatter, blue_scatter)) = -0.18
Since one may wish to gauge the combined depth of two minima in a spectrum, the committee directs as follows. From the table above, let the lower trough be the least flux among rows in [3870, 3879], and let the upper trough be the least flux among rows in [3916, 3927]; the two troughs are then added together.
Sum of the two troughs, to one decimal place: 12.6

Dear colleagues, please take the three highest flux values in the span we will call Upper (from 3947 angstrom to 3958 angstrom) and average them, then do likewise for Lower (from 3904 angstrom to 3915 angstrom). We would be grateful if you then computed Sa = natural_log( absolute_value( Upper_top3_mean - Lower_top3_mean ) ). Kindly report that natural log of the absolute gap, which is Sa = -4.0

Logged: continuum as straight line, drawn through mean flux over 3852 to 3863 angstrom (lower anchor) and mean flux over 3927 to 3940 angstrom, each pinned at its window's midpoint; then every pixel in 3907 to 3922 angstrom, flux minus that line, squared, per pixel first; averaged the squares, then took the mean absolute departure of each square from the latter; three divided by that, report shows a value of 13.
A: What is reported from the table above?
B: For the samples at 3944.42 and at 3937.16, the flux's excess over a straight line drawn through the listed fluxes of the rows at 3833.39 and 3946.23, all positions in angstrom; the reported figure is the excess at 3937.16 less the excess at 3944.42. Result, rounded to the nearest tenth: 0.5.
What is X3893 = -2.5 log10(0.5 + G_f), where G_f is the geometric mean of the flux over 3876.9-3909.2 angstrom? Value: -1.96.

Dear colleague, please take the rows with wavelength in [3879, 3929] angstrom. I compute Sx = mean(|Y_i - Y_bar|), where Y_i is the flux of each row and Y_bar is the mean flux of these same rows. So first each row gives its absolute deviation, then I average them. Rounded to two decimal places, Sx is 0.85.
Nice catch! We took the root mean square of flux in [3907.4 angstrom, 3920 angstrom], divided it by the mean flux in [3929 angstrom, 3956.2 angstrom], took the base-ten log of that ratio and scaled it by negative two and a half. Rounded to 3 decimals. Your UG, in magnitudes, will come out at -0.090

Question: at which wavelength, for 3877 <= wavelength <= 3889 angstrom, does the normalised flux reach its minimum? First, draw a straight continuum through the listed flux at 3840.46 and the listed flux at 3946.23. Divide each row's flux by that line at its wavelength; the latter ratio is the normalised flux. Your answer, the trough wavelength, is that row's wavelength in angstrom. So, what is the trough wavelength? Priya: 3888.51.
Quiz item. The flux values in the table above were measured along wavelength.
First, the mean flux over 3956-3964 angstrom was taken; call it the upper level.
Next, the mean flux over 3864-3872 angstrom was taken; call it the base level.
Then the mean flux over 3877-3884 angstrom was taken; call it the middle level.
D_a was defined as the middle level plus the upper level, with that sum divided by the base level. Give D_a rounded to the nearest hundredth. 1.83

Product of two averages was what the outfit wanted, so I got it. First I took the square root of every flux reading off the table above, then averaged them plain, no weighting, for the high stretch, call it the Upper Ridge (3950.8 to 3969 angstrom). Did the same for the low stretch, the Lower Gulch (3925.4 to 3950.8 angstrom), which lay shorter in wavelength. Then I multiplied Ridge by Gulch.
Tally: 6.11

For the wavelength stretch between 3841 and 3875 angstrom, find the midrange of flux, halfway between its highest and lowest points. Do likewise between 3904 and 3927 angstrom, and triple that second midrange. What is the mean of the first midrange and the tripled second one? 13.2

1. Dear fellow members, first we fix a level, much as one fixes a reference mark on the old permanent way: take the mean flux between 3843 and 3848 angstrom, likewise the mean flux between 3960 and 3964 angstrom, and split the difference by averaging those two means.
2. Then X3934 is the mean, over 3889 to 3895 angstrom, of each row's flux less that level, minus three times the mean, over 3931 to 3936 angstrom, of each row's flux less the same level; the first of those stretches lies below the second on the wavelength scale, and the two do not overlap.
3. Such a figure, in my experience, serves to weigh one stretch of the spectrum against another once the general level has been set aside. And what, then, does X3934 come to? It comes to 2.3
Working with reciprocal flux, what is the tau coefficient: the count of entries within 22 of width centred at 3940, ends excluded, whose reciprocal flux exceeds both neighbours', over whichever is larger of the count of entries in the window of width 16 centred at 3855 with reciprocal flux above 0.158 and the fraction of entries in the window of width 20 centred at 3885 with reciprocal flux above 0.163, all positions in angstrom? 1.0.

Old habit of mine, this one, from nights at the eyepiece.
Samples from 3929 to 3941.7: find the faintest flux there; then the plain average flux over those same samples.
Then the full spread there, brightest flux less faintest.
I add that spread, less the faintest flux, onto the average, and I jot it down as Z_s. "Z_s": 4.5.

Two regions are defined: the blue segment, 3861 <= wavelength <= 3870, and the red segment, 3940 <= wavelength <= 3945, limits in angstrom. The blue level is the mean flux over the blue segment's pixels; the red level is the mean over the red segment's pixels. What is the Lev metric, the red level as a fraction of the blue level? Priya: 0.97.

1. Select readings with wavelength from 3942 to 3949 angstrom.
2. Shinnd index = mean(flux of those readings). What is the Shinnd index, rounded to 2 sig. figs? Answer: 6.4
